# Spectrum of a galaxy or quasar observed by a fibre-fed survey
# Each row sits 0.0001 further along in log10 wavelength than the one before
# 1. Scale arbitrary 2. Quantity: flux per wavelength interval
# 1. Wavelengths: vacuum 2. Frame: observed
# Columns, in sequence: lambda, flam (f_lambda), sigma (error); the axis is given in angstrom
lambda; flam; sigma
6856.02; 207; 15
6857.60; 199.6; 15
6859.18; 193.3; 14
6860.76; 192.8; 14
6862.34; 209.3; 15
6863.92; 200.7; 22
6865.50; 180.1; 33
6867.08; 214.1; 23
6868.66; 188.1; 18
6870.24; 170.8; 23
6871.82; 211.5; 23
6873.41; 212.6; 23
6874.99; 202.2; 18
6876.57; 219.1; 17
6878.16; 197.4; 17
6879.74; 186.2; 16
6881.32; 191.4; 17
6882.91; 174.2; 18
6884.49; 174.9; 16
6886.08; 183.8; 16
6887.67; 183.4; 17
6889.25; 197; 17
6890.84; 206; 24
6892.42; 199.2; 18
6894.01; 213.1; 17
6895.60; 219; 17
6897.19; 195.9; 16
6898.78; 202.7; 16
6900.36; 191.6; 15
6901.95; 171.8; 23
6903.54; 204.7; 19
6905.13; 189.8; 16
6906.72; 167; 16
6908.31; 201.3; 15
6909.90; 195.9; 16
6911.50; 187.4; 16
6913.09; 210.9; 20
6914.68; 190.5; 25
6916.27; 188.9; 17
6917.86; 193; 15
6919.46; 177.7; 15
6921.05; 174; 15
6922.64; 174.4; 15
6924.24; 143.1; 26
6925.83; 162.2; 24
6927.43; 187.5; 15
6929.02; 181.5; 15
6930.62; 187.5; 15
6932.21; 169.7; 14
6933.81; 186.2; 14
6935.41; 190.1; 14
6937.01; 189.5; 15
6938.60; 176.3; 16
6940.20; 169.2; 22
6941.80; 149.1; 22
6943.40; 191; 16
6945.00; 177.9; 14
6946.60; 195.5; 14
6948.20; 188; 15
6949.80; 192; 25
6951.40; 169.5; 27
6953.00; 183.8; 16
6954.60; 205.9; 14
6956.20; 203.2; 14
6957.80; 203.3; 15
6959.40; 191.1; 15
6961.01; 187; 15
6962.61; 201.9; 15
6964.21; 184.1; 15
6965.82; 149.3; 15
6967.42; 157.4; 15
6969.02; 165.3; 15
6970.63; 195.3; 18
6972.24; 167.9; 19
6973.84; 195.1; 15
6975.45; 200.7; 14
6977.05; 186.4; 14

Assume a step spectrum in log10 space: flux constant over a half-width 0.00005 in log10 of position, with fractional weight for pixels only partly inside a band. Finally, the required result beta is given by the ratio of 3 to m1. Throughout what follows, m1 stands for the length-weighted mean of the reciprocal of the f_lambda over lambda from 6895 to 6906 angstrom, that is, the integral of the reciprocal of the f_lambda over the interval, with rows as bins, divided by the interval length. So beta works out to 585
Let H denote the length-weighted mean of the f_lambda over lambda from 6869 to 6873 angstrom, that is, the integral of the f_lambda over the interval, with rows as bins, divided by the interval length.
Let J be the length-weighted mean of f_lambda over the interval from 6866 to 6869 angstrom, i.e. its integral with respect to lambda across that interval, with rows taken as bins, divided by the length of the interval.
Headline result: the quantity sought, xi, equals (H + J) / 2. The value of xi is 197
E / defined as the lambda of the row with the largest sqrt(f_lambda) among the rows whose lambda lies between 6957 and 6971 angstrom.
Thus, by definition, 6957.80 angstrom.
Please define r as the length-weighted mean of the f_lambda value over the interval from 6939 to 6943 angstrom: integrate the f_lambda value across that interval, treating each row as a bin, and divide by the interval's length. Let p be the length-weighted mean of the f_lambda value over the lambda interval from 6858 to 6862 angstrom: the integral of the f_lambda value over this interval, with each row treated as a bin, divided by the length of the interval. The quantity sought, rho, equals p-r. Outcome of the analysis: 32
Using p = 195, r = 164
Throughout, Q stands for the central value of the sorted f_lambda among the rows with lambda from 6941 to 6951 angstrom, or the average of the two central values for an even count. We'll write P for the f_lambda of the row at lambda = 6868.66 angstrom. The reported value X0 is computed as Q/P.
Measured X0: 1.01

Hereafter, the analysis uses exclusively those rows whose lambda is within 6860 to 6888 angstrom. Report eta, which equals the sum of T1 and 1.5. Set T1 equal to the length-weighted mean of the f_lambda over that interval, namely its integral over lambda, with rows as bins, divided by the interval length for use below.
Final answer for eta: 196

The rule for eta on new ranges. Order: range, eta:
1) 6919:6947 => 178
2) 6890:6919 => 197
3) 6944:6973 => 186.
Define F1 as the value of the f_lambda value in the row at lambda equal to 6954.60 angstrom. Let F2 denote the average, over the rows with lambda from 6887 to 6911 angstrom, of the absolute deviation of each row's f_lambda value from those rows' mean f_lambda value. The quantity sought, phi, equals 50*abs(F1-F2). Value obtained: 9789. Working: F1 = 205.9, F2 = 10.1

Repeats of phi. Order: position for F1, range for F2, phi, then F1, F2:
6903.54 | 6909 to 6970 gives 9605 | 204.7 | 12.6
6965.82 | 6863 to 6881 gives 6832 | 149.3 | 12.7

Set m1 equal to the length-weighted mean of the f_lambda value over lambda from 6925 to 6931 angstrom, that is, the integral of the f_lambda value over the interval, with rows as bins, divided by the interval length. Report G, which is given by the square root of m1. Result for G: 13.4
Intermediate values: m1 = 179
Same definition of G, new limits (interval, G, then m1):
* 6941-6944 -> 13.0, 169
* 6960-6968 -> 13.3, 177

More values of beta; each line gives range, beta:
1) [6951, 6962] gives 577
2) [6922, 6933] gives 513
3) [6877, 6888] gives 556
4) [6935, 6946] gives 529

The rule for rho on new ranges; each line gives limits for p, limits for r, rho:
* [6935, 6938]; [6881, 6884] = 9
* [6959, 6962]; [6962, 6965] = -3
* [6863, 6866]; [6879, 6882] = 3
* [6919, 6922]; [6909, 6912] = -16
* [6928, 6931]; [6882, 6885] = 9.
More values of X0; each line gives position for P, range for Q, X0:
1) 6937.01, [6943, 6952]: 1.00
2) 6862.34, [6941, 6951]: 0.91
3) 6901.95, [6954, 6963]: 1.18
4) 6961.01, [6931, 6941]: 0.97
